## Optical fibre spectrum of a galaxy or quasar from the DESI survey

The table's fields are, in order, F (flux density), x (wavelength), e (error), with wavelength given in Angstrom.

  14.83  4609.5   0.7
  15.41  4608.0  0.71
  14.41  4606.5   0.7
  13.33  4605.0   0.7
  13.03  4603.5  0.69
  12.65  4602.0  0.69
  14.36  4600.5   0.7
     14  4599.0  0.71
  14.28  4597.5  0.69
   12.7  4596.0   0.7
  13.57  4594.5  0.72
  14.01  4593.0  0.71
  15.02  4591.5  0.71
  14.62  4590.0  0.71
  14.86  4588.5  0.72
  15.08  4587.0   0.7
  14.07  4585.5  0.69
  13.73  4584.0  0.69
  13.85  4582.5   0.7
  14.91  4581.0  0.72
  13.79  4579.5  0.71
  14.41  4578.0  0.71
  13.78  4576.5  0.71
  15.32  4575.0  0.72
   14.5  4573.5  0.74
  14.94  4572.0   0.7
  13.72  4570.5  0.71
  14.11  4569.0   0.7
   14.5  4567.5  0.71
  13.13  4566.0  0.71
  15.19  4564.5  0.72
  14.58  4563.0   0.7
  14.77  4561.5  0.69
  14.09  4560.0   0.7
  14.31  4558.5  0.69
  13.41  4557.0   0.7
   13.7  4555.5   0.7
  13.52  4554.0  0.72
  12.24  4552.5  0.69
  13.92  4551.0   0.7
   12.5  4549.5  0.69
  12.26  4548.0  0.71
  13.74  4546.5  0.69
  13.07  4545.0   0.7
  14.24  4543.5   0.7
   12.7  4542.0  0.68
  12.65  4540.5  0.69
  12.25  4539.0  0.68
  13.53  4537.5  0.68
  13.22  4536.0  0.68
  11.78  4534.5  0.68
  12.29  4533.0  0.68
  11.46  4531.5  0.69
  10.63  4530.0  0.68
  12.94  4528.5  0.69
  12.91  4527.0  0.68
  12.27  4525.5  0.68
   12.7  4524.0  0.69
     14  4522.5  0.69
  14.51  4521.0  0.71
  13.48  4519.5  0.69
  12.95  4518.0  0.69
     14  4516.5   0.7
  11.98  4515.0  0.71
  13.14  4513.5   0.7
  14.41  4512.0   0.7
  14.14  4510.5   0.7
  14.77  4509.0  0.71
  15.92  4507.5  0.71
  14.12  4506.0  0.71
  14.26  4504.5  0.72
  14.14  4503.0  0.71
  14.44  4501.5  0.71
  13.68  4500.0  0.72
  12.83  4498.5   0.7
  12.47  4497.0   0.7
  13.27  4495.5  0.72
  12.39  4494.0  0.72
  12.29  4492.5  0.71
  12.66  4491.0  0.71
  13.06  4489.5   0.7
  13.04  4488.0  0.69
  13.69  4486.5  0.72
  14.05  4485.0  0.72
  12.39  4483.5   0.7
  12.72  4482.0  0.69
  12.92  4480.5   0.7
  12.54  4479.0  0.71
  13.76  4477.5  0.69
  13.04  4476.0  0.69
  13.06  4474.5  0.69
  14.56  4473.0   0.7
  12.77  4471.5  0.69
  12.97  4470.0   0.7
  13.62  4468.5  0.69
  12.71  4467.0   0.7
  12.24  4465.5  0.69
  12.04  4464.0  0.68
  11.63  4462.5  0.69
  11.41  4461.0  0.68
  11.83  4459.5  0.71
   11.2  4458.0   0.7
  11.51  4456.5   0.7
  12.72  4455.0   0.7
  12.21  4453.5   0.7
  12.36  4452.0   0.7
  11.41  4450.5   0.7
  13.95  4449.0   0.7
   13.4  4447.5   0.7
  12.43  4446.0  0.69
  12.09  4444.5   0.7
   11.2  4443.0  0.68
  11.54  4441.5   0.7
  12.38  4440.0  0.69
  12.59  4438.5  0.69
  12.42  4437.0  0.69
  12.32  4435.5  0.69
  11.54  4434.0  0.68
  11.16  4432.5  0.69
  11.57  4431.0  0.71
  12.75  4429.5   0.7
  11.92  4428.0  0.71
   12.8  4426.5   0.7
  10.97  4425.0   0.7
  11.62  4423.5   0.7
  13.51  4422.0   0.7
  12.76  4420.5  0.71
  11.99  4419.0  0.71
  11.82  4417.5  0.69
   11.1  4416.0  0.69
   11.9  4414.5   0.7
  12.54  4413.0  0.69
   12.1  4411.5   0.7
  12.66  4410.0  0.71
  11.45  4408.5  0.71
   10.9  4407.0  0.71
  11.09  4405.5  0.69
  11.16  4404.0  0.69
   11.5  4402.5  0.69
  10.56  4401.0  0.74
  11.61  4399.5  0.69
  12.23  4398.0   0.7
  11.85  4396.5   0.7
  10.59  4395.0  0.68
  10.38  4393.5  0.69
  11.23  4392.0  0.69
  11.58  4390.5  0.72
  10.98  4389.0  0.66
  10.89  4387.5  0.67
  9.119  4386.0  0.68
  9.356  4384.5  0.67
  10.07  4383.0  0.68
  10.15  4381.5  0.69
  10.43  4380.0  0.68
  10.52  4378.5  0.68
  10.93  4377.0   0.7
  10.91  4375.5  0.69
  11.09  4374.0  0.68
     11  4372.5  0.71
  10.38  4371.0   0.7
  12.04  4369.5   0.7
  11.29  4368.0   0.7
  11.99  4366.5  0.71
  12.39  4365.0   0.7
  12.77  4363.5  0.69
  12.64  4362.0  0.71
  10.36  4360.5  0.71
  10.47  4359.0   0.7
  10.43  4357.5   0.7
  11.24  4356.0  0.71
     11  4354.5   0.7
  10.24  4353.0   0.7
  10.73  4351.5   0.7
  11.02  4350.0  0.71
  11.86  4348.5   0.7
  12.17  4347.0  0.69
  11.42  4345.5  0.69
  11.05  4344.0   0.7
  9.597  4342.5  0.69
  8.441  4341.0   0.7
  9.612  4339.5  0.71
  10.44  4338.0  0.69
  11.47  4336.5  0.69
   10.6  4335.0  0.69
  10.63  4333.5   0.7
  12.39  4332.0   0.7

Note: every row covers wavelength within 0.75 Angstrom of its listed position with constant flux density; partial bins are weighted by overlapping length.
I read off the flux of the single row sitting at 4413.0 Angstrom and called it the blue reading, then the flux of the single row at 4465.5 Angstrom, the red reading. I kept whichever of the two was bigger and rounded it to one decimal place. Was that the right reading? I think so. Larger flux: 12.5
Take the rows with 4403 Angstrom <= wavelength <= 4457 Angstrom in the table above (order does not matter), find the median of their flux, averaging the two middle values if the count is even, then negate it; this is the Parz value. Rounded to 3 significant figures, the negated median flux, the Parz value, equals -12.0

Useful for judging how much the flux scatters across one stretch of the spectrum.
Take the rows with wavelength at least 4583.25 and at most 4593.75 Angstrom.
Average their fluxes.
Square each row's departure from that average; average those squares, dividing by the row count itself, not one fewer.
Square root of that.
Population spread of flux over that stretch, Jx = 0.50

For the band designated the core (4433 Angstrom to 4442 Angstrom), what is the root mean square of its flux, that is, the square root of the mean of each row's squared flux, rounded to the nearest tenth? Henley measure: 12.1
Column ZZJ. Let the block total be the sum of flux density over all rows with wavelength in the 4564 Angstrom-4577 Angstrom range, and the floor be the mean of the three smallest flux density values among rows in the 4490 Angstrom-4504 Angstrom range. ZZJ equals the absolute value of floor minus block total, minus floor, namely 104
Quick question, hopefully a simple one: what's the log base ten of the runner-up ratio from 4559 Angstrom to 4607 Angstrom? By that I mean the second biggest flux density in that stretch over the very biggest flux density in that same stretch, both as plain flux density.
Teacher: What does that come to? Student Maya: -0.0037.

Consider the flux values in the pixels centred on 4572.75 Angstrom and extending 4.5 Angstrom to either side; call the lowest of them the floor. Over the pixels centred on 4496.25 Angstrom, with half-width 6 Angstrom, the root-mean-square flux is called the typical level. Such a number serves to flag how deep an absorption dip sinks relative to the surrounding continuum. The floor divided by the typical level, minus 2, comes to -0.95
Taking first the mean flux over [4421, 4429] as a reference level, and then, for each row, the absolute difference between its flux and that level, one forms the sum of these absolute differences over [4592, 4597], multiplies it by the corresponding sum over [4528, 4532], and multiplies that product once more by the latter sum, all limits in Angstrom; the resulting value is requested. 34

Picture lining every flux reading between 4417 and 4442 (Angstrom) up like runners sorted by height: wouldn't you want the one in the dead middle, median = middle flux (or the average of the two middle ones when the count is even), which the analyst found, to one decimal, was 12.0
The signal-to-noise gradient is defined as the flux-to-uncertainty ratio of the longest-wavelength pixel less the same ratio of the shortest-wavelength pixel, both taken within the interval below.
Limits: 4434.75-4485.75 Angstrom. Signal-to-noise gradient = 1.7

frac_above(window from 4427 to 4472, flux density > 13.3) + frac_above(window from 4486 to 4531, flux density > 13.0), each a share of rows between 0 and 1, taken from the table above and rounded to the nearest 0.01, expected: 0.70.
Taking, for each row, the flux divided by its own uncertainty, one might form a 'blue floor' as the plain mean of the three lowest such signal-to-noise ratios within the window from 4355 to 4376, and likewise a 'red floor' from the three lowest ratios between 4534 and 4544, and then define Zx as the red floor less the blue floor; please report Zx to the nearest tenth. 3.1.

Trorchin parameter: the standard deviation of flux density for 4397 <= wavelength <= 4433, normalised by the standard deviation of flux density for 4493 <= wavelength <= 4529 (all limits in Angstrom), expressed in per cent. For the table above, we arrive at 78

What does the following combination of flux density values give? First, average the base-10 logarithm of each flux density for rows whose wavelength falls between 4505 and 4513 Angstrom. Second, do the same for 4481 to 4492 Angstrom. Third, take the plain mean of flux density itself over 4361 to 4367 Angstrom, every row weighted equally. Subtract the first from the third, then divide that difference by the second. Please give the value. 10.1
